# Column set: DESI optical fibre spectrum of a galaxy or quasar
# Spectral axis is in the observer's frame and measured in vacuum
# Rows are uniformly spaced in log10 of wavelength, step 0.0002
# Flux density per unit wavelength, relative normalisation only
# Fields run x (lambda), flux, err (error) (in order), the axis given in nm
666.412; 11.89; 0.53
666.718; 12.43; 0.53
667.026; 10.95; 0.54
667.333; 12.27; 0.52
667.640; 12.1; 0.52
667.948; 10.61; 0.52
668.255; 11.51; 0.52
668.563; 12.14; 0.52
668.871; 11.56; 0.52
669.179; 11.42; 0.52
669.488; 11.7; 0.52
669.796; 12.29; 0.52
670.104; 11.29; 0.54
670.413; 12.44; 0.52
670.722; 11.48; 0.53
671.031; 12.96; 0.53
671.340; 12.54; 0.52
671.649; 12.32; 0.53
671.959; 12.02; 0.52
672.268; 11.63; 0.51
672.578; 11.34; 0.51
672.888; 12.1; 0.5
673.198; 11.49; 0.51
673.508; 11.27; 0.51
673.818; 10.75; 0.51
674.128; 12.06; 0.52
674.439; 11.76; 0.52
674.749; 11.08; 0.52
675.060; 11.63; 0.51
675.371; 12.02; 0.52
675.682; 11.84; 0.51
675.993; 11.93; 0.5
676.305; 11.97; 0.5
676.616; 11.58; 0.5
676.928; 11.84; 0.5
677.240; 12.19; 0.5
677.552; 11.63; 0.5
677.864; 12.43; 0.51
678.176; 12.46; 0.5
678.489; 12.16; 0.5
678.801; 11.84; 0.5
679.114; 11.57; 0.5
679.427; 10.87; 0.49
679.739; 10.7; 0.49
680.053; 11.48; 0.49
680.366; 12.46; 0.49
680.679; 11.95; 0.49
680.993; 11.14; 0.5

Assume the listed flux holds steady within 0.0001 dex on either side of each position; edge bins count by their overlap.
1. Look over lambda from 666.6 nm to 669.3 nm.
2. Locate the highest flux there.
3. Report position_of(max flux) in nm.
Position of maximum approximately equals 666.718 nm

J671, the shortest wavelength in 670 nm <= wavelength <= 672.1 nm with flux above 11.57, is 670.413 nm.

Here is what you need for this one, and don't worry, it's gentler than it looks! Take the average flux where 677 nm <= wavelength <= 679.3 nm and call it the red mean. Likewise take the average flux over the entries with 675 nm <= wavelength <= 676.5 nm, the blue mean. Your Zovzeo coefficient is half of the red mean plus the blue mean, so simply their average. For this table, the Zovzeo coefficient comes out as 12.0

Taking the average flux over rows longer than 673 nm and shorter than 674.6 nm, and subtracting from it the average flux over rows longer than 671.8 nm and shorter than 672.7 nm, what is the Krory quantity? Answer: -0.2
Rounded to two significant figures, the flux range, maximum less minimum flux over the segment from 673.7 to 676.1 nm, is 1.3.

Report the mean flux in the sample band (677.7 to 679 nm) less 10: 2.2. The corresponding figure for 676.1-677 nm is 1.8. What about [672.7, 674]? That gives 1.4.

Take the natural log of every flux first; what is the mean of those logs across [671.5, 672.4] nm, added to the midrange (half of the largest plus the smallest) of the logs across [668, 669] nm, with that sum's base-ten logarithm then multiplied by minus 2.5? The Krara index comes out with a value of -1.74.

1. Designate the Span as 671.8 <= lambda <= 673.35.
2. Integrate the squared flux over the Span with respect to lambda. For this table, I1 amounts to 213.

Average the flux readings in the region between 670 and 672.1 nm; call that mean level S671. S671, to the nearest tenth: 12.2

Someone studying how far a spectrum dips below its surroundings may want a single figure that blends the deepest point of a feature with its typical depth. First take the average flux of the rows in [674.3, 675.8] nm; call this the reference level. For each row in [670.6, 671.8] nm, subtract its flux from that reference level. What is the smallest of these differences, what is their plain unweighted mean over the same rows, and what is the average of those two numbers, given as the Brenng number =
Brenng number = -1.0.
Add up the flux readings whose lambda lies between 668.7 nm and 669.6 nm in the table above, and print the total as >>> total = 35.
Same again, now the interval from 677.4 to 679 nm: 61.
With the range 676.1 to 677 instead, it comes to 35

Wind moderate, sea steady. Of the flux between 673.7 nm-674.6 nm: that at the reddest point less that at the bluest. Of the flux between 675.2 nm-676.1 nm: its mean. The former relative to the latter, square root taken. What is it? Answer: 0.29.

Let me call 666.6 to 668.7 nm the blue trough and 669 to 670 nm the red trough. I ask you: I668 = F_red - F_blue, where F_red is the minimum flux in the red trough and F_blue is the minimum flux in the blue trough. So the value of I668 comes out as 0.81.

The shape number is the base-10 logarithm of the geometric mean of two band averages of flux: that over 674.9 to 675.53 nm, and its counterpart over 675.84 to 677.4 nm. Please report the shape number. 1.07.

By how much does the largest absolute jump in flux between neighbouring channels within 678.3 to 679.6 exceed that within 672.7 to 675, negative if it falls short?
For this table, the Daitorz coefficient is -0.6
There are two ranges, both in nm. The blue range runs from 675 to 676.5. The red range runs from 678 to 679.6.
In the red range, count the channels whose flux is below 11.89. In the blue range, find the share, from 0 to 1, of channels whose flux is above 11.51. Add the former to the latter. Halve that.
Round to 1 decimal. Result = 2.0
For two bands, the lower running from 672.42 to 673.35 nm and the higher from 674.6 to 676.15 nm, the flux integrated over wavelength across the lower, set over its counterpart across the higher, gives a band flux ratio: 0.6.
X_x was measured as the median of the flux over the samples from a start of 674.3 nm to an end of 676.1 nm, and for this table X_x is 11.8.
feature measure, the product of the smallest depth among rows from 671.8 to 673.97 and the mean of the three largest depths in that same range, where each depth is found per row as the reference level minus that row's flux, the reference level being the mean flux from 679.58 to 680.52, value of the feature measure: -0.2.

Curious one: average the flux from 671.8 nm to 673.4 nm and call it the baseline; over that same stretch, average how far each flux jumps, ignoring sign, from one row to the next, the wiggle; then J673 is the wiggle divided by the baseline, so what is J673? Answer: 0.044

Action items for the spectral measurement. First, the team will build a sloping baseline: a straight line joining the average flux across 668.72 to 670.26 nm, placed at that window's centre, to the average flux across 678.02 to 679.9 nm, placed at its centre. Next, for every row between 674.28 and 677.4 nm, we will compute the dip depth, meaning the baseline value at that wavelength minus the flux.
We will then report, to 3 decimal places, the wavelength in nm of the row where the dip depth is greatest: 674.749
